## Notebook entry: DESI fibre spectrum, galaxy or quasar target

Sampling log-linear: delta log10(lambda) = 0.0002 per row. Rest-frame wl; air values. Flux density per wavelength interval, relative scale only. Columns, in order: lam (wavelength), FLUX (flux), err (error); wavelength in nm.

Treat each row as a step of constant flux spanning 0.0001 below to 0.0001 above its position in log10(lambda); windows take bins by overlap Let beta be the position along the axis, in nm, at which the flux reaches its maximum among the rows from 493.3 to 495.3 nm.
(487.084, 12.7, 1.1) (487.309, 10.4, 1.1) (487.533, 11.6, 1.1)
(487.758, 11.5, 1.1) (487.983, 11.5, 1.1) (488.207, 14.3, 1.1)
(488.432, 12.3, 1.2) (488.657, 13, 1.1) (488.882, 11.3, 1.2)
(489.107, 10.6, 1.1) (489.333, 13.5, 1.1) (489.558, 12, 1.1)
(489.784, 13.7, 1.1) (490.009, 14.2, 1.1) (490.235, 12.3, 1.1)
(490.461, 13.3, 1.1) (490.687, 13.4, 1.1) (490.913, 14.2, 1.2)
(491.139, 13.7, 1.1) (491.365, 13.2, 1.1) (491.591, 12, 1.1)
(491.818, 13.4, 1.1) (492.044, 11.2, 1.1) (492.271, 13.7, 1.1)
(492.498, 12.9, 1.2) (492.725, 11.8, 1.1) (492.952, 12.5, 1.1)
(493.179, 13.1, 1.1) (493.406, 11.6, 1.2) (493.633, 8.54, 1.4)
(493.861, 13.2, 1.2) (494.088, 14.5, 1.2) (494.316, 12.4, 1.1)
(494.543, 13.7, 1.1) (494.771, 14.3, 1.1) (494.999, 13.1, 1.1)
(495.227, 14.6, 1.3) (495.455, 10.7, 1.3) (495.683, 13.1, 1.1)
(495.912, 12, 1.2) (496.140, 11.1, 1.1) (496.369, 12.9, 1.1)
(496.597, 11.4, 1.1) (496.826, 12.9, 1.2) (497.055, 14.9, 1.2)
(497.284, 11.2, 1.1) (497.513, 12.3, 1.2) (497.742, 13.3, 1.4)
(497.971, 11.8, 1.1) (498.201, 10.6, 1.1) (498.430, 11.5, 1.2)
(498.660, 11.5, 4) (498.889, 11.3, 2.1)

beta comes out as 495.227 nm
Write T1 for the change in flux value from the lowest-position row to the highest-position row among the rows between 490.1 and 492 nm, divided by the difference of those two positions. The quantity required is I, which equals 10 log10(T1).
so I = -1.6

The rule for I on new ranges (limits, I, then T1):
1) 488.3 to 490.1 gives 0.8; 1.2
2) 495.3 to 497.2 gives 4.2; 2.6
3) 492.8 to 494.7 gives -1.2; 0.8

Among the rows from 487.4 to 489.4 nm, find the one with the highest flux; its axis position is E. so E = 488.207 nm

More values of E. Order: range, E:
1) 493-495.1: 494.088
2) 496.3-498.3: 497.055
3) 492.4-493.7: 493.179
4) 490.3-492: 490.913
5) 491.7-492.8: 492.271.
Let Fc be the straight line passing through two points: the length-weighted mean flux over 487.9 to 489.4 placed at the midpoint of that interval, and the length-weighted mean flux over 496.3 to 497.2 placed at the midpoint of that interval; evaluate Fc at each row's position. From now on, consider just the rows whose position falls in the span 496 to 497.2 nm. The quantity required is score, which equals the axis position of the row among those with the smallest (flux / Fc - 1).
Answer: 496.140 nm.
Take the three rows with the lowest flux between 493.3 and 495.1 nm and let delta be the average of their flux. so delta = 10.8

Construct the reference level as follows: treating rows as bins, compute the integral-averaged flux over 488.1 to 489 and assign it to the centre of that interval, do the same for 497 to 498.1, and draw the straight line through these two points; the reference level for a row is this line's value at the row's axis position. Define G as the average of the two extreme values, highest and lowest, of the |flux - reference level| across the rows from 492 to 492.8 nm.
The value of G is 0.85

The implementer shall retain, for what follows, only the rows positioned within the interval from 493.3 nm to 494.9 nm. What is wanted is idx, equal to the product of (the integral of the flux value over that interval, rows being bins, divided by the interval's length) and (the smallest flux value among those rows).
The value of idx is 108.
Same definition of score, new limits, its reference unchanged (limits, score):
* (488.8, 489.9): 489.107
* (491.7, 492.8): 492.044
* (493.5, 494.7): 493.633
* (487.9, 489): 488.882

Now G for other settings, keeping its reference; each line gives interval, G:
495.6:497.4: 1.33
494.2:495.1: 0.95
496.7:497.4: 1.34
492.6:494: 2.10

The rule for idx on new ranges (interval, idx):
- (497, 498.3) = 130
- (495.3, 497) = 130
